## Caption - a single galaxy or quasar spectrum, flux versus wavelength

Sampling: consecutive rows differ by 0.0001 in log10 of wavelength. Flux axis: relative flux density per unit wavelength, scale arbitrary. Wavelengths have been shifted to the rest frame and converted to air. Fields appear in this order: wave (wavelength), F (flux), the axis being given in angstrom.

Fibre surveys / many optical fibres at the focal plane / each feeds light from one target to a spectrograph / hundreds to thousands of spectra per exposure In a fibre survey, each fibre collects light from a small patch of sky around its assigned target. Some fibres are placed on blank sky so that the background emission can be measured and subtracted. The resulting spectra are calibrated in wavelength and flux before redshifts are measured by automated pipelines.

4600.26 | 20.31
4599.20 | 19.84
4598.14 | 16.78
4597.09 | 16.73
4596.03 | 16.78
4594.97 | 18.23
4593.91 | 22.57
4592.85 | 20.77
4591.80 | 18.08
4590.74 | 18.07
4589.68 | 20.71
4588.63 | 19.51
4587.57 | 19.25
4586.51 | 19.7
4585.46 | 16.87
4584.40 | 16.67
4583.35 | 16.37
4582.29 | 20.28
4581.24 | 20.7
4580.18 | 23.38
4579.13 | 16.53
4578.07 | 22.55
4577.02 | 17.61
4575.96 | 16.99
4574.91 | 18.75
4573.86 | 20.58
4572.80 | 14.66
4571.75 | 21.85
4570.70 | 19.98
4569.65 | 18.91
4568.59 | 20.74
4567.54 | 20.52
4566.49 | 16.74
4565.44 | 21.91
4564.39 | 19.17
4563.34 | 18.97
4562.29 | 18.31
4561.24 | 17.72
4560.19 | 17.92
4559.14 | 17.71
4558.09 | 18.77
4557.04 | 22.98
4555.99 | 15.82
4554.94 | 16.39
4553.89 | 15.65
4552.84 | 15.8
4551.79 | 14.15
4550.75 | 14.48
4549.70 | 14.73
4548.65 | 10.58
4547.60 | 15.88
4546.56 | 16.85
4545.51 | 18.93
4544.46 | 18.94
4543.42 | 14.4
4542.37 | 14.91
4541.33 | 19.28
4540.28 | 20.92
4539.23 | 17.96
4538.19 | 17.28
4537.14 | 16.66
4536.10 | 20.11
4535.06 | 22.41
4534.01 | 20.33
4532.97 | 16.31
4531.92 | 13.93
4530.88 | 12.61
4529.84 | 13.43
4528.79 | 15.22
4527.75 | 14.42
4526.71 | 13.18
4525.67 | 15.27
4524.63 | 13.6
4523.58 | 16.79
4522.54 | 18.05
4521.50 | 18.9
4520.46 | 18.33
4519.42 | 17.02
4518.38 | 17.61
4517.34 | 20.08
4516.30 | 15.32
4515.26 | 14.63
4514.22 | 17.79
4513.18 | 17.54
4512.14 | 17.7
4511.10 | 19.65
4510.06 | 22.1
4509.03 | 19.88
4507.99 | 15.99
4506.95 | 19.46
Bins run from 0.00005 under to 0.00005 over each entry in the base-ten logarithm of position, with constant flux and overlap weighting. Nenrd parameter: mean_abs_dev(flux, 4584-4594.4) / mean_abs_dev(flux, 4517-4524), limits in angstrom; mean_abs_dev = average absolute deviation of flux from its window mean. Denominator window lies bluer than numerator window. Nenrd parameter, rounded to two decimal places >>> 1.69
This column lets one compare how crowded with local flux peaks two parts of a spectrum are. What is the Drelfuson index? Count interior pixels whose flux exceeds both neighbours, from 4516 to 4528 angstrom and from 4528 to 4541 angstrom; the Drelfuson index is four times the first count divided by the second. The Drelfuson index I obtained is 12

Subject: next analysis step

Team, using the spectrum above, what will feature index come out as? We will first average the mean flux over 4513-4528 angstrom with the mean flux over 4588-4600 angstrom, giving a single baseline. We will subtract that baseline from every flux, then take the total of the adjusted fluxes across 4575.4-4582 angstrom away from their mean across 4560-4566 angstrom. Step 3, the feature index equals -10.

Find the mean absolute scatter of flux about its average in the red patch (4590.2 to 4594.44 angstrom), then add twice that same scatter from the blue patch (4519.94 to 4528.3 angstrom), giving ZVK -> 5.7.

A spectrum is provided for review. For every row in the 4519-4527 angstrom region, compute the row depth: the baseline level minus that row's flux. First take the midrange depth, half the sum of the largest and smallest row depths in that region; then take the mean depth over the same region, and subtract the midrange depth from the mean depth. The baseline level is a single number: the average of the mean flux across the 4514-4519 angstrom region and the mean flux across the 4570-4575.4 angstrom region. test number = -0.4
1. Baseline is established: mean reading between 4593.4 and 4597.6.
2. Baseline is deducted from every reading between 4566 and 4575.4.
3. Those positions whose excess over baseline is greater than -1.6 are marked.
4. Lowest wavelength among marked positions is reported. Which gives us 4567.54 angstrom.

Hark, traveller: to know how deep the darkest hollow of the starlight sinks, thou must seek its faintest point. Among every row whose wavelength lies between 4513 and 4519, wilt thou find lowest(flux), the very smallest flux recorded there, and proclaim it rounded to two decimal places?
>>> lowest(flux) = 14.63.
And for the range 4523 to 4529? 13.18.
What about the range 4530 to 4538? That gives 12.61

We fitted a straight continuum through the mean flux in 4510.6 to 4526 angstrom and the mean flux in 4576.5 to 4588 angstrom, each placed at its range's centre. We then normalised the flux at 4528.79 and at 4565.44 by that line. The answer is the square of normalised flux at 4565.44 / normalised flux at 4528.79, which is 1.84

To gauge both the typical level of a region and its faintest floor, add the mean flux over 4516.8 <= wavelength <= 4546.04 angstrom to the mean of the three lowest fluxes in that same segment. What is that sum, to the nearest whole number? 30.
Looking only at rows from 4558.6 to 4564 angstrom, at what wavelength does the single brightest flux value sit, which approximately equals 4563.34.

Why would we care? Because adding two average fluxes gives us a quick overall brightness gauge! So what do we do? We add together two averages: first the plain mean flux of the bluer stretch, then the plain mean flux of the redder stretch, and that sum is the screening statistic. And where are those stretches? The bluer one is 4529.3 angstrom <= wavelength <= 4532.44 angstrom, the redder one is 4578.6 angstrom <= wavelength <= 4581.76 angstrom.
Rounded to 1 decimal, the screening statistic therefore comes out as 33.5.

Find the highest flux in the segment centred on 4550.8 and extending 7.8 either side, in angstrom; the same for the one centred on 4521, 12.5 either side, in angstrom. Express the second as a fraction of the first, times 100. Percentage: 96.2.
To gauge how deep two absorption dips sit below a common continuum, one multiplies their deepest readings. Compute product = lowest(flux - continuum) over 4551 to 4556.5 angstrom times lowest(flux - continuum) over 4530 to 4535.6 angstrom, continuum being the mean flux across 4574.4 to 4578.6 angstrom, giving 31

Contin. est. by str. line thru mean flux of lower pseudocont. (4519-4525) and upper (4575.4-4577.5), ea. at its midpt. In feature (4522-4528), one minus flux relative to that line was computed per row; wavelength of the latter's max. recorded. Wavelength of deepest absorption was 4526.71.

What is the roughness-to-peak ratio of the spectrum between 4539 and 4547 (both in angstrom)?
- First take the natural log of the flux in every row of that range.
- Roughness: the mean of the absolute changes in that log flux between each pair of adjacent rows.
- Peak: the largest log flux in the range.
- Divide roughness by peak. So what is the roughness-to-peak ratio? 0.043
